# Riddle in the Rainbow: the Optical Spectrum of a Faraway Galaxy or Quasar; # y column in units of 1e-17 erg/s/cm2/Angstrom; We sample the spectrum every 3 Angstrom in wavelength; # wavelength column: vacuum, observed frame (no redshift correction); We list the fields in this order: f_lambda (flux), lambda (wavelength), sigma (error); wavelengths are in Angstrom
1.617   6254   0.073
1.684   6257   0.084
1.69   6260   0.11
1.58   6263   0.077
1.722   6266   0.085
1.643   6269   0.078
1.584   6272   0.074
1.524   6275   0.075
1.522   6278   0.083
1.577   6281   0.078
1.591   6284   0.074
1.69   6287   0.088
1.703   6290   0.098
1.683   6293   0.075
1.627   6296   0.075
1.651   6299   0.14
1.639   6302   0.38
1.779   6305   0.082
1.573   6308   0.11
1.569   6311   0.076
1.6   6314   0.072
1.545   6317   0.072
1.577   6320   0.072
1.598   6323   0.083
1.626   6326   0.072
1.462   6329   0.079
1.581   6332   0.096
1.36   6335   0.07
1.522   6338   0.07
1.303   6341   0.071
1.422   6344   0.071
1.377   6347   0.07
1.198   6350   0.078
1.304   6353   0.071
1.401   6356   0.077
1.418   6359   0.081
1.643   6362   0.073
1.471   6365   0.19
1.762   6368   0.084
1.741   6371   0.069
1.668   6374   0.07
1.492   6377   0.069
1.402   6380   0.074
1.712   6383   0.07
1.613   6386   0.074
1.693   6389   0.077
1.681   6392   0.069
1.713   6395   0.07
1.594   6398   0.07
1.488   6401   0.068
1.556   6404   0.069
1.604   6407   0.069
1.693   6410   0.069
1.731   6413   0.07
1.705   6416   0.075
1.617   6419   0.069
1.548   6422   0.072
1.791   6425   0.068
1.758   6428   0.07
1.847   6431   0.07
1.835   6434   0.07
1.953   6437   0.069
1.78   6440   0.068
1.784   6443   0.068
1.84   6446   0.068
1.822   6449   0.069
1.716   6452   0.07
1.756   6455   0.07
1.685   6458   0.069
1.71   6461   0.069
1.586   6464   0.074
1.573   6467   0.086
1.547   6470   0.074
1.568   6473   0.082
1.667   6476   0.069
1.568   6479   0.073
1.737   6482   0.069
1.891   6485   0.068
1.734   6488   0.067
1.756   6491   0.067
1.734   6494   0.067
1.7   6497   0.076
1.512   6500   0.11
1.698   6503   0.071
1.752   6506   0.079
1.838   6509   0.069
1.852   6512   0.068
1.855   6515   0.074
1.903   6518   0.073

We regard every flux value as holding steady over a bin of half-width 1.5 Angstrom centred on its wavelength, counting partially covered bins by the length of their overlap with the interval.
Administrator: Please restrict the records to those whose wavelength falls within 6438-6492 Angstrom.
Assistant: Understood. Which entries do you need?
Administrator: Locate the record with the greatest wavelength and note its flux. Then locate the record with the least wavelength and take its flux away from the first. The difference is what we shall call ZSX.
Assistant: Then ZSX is -0.02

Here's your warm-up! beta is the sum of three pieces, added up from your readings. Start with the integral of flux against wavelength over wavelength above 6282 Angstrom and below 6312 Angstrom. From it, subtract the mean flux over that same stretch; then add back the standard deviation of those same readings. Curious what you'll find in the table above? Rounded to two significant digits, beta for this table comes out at 48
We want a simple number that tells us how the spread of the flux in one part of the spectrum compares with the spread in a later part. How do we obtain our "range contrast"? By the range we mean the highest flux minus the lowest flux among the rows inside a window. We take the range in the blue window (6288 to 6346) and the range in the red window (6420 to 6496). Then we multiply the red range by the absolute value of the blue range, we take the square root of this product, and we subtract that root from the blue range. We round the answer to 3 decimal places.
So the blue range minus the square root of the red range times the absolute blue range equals 0.036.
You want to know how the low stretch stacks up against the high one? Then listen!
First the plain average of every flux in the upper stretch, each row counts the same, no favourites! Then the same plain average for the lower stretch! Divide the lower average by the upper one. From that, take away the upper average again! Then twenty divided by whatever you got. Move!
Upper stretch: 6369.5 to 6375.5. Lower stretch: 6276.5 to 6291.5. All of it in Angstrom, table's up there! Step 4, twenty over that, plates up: -26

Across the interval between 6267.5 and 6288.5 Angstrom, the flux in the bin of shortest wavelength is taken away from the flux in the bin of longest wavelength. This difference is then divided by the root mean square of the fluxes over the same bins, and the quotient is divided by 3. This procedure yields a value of 0.010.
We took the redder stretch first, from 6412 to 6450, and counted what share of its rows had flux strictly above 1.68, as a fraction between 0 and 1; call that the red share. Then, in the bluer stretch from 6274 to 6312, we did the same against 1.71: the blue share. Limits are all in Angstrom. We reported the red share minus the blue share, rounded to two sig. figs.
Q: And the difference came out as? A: 0.77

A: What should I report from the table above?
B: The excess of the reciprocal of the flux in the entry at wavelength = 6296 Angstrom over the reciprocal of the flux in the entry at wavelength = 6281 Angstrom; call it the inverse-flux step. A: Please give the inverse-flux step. -0.019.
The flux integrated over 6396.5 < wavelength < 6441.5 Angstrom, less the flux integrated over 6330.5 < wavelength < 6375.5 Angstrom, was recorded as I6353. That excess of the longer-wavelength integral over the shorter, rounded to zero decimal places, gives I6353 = 10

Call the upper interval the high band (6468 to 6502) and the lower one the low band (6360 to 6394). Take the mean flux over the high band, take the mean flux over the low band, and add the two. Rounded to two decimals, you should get 3.30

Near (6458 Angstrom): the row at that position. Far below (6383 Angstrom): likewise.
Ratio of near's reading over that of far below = 0.984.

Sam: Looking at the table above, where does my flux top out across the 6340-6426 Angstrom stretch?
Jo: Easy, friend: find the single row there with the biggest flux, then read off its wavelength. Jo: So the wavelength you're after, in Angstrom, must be 6425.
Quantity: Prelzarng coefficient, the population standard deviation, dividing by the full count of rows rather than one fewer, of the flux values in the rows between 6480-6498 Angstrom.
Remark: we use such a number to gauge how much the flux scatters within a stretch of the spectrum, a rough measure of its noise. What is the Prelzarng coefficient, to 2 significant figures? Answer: 0.061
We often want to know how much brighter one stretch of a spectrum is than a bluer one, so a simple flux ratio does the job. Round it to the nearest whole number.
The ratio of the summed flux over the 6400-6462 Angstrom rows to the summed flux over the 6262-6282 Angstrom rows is 3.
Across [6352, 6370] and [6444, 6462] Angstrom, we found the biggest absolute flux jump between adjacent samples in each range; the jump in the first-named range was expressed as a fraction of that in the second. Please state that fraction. 2.75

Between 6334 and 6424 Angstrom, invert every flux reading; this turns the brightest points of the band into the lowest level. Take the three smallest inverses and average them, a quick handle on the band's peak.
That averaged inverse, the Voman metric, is 0.57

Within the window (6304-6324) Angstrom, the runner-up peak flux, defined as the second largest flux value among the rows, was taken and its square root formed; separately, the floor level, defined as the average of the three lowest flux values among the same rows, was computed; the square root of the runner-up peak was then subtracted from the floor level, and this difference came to 0.30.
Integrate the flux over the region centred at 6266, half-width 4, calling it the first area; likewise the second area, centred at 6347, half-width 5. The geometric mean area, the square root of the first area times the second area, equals 13.3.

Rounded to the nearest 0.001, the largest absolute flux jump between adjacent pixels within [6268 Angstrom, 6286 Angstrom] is 0.060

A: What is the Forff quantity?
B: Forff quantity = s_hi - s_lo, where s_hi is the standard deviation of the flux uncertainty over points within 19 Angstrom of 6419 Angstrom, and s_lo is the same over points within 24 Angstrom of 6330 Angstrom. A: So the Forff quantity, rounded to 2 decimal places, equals -0.01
